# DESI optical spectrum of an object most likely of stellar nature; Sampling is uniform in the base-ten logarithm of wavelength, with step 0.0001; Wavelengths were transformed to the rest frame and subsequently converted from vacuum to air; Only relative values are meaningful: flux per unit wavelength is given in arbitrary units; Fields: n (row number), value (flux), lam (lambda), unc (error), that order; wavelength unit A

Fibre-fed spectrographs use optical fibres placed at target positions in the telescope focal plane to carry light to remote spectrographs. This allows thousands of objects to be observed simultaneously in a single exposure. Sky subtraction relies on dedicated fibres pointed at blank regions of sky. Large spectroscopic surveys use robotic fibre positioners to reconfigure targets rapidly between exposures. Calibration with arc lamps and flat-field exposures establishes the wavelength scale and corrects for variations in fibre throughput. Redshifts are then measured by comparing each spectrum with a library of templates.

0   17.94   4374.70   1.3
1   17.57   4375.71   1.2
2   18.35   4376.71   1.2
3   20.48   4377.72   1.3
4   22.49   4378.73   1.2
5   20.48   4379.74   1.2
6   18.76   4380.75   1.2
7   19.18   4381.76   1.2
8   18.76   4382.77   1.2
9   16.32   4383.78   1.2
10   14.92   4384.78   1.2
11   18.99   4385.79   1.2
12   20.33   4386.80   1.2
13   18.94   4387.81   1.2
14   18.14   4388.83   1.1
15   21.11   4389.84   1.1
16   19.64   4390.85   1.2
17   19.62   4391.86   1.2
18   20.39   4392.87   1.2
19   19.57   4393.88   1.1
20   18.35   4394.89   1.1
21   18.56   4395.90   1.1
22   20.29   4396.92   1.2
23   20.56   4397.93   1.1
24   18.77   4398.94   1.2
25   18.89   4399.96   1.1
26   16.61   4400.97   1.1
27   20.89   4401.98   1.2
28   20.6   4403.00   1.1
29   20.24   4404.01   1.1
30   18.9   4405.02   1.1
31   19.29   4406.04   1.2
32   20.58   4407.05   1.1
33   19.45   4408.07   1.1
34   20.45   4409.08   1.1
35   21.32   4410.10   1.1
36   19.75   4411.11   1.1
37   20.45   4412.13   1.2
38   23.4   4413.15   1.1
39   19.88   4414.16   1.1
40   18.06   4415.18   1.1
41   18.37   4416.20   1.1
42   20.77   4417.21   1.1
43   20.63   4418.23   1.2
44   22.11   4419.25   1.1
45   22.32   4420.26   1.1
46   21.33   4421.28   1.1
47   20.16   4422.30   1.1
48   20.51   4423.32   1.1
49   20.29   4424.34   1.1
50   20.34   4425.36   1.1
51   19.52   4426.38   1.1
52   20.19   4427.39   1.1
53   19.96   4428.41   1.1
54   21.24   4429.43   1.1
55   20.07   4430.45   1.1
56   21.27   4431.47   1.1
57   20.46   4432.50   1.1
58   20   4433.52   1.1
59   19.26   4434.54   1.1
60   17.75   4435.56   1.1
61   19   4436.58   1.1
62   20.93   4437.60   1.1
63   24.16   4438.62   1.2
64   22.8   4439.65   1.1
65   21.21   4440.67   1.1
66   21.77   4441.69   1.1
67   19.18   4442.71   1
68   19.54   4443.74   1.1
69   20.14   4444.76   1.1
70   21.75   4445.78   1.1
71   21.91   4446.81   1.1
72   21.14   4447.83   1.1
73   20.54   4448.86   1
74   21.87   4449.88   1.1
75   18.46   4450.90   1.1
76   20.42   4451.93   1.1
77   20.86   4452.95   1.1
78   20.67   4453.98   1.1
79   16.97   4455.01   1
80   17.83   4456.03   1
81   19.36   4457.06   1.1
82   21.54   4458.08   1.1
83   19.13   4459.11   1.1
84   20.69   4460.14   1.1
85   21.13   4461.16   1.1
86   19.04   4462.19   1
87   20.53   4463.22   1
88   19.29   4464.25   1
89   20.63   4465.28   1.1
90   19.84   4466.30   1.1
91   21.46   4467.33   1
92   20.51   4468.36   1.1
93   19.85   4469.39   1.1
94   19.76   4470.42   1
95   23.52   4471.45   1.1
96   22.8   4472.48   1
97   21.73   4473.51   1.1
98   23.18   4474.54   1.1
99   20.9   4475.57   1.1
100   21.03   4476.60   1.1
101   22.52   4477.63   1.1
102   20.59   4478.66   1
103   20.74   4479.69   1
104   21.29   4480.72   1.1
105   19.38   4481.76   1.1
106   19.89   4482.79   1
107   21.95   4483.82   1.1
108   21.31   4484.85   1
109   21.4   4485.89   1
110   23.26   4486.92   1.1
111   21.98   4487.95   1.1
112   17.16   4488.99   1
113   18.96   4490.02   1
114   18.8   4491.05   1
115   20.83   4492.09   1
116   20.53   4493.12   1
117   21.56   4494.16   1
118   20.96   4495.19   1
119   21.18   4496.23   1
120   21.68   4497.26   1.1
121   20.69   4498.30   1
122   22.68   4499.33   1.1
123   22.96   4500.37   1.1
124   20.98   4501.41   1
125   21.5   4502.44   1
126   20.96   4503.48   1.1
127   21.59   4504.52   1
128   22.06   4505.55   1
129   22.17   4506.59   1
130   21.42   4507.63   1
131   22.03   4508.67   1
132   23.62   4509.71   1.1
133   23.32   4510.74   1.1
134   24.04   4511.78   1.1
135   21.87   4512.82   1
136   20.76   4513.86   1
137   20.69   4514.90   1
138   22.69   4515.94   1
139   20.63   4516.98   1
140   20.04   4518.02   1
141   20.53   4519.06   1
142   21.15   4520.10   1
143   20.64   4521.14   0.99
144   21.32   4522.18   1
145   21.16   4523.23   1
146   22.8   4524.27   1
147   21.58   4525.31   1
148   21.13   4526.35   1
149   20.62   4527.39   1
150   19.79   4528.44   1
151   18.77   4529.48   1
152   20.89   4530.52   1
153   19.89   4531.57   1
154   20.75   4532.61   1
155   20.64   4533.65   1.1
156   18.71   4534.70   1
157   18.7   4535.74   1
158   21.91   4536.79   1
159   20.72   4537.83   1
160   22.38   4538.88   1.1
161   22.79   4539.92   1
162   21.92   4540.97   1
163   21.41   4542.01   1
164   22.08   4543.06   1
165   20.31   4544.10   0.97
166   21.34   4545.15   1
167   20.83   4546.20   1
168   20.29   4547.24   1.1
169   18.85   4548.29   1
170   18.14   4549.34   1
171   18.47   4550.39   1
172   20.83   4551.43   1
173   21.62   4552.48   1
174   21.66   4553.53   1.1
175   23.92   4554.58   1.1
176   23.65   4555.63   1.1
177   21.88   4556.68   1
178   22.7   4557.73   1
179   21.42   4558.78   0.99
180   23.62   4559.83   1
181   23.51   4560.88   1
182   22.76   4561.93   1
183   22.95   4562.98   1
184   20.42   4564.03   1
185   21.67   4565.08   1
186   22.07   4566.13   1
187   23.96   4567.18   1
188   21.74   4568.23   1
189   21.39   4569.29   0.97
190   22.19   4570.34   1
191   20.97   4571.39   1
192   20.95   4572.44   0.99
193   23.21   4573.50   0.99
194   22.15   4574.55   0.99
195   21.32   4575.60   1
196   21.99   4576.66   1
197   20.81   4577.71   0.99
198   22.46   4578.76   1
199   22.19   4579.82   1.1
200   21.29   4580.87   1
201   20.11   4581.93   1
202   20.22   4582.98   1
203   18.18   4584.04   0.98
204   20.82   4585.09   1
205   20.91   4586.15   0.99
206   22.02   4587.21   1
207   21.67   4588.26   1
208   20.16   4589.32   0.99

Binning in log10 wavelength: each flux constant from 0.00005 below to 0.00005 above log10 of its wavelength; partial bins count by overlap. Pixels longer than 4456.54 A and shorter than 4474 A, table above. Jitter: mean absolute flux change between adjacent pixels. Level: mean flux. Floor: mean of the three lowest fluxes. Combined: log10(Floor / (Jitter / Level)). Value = 2.45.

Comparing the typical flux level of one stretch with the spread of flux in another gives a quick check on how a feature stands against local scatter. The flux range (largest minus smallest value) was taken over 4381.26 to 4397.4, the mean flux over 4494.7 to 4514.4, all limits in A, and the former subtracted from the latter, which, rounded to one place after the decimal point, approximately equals 15.7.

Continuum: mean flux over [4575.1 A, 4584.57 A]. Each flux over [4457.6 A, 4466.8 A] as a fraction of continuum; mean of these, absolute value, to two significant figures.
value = 0.96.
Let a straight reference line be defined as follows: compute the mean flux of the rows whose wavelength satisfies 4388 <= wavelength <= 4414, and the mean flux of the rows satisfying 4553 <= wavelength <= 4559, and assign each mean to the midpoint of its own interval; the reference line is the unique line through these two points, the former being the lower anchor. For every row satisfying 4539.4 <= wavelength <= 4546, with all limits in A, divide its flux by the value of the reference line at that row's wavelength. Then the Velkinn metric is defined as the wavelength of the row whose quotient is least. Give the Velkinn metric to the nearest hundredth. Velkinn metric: 4544.10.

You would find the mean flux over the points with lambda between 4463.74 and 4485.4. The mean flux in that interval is 21.1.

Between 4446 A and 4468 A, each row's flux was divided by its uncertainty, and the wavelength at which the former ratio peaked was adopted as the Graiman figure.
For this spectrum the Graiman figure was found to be 4467.33 A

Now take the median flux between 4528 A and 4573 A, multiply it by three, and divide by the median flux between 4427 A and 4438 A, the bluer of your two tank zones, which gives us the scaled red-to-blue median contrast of 3.20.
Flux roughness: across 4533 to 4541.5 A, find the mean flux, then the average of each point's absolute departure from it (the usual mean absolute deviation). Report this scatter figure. 1.3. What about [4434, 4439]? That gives 1.9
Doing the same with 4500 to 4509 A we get 0.5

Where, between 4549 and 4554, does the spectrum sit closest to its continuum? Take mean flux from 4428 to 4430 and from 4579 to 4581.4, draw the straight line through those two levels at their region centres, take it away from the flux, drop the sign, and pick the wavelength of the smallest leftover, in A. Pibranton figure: 4552.48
